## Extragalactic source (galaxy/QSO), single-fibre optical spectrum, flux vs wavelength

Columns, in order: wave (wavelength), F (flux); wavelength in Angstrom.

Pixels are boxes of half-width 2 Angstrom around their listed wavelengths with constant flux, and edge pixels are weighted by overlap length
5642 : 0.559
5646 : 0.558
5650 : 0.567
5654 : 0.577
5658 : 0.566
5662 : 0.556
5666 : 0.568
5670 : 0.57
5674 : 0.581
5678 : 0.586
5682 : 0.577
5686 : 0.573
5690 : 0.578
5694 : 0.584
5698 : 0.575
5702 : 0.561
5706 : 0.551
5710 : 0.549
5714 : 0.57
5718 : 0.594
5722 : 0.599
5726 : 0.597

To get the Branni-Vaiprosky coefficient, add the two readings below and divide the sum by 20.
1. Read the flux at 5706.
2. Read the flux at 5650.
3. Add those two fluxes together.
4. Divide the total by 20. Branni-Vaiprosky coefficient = 0.0559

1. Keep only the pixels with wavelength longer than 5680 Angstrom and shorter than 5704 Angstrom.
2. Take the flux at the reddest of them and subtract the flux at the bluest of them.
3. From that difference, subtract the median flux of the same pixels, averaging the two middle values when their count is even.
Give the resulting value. -0.59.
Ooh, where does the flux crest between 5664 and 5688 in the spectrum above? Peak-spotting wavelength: 5678 Angstrom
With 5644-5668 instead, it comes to 5654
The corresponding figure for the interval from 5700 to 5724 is 5722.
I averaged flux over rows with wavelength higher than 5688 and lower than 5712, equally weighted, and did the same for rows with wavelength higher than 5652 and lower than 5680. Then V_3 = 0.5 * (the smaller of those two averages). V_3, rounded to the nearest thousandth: 0.283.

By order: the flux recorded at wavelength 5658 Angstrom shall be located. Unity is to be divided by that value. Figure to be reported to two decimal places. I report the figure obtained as 1.77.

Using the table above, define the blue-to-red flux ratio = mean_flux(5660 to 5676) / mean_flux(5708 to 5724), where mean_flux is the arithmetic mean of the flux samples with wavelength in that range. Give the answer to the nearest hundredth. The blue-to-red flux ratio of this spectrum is 0.98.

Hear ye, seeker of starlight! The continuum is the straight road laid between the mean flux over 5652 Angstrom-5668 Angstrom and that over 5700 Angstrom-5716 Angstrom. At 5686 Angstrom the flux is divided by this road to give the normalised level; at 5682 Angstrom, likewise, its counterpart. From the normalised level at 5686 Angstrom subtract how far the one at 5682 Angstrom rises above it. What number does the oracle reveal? 1.01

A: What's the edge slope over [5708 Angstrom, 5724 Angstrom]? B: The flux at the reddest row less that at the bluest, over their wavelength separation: 0.0042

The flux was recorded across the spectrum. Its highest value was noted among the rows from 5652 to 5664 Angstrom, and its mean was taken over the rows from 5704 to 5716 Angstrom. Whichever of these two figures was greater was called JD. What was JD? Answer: 0.577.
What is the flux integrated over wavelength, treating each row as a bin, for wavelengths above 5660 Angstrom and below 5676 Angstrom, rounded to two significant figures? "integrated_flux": 9.1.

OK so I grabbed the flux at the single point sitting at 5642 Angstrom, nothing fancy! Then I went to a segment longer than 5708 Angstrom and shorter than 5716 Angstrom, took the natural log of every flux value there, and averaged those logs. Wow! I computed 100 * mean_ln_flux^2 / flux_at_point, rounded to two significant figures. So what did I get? 60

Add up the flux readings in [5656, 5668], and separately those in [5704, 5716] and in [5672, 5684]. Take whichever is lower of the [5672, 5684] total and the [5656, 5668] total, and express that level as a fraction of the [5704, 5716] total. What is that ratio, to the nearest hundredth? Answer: 1.01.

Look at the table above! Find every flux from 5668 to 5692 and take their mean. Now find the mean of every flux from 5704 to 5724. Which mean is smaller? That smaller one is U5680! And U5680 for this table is 0.573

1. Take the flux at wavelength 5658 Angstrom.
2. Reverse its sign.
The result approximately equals -0.566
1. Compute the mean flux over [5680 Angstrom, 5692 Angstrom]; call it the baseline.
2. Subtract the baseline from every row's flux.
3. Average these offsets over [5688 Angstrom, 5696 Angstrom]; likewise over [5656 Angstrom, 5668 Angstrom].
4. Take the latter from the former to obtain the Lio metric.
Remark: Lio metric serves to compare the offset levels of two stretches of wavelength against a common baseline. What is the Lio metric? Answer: 0.018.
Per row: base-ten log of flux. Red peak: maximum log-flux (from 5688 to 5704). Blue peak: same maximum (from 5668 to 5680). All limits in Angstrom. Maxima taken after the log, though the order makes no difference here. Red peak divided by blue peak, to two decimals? 1.01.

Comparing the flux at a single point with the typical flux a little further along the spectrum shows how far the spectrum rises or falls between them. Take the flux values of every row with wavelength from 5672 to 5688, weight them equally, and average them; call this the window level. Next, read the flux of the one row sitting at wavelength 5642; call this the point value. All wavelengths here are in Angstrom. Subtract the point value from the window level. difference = 0.020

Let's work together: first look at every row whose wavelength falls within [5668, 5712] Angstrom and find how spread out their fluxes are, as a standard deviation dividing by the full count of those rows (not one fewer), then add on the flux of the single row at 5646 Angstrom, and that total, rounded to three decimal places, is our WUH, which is 0.570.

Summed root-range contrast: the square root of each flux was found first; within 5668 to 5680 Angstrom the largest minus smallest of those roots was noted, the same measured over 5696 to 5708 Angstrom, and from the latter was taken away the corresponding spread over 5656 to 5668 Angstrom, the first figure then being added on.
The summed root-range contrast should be 0.019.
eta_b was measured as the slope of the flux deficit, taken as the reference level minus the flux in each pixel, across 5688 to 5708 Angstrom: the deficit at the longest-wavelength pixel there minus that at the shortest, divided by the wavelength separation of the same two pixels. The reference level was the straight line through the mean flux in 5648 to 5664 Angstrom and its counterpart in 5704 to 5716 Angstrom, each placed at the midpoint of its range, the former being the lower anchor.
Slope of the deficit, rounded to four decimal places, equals 0.0015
